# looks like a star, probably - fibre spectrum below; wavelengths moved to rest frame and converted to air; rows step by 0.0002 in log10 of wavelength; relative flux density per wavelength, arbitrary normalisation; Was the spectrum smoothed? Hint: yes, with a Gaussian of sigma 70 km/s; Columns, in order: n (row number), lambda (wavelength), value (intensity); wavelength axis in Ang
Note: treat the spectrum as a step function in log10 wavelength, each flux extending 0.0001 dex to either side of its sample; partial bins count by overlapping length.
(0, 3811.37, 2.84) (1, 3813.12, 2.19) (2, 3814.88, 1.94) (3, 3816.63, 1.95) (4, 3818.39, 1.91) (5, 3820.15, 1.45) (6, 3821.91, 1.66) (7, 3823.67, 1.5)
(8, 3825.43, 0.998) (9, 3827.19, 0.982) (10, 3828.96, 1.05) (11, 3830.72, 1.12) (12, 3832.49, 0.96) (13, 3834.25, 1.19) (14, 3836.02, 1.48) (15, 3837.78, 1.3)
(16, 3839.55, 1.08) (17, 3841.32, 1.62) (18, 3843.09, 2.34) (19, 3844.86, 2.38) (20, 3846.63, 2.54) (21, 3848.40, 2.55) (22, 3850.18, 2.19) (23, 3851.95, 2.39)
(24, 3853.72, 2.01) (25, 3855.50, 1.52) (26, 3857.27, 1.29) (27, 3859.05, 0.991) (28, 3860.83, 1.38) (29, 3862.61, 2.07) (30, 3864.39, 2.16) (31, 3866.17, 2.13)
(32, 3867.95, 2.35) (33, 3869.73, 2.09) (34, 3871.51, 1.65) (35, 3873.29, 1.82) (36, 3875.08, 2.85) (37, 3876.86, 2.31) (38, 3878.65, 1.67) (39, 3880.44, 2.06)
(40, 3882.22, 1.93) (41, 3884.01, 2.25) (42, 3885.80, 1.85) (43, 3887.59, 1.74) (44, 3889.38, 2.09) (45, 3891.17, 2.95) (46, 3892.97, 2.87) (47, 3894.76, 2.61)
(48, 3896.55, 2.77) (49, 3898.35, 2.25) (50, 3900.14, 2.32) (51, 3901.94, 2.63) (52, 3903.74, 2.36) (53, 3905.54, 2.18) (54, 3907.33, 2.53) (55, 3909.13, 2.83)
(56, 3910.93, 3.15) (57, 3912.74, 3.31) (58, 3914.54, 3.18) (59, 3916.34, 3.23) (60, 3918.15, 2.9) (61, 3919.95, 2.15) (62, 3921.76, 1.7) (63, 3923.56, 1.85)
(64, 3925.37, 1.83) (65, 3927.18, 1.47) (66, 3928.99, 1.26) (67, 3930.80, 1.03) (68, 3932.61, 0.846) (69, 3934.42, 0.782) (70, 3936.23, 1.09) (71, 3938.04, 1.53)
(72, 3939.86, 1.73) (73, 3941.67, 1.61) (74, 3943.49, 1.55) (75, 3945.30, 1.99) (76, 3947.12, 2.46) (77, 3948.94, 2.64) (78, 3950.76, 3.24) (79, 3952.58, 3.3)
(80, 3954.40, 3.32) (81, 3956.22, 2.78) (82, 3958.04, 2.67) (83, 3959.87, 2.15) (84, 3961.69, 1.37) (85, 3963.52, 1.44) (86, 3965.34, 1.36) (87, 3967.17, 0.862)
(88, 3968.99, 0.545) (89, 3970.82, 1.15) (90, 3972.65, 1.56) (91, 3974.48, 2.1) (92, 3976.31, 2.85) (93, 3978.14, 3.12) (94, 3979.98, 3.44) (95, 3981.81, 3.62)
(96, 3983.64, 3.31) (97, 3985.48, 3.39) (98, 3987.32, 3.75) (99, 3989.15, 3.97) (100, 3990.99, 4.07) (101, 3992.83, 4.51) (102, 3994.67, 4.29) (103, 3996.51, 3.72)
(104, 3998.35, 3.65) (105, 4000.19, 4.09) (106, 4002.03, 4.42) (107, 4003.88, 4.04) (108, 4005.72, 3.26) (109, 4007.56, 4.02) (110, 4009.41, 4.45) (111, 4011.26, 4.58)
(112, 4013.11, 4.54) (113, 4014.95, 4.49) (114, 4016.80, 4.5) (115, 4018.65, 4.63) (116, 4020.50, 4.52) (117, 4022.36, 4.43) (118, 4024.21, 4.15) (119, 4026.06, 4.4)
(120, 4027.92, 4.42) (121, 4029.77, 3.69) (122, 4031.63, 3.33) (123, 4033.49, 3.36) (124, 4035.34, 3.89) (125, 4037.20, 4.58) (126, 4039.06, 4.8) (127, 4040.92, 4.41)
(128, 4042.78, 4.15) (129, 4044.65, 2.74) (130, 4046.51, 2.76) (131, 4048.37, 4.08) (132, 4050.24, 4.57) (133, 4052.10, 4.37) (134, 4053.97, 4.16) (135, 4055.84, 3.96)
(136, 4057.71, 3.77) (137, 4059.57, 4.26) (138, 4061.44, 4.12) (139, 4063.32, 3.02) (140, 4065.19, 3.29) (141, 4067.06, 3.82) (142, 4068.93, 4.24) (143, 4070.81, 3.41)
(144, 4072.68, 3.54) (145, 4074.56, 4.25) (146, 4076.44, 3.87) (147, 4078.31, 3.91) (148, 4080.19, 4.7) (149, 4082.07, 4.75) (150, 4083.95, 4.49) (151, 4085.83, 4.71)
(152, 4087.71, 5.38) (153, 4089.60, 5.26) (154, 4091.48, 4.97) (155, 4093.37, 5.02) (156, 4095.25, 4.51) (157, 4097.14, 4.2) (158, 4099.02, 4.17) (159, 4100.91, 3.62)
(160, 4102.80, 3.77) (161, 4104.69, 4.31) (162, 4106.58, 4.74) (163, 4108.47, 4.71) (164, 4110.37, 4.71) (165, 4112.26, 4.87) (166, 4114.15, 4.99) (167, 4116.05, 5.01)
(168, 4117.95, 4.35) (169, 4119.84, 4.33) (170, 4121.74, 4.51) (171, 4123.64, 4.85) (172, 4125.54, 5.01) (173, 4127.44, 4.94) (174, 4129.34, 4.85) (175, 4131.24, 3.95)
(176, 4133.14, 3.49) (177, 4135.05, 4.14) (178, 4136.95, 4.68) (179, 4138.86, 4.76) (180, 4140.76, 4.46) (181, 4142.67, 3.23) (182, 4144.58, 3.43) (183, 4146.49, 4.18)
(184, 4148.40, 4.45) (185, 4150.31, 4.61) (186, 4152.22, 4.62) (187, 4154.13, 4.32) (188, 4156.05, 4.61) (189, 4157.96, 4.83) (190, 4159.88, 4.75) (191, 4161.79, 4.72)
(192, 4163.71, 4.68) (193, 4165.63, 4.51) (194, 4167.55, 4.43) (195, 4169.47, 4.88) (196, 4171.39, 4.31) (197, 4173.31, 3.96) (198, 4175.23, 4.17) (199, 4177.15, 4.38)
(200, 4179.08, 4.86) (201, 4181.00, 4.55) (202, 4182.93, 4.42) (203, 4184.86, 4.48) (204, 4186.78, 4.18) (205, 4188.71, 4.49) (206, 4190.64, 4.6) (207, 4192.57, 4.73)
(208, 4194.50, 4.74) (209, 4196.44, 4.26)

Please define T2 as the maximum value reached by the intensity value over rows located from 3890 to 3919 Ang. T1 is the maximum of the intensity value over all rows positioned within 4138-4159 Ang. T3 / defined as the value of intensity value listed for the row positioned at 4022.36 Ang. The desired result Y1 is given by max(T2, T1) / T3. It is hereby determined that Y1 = 1.09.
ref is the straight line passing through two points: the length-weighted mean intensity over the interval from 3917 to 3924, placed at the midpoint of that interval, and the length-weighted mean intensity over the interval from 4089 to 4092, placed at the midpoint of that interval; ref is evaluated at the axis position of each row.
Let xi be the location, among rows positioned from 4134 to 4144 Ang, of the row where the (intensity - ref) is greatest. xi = 4138.86 Ang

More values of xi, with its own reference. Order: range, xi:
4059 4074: 4059.57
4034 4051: 4039.06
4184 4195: 4192.57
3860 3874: 3867.95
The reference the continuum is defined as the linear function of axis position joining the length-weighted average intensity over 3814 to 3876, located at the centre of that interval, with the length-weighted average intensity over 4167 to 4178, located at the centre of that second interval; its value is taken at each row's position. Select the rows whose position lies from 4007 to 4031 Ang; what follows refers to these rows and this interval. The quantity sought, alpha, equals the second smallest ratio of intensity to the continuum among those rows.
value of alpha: 1.3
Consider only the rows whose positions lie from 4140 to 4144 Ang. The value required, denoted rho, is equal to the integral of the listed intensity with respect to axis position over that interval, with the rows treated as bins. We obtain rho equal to 15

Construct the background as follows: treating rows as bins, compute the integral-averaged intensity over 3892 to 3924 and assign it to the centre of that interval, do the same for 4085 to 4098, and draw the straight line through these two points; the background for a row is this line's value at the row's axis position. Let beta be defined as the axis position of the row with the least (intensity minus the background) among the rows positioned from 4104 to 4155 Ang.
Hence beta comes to 4142.67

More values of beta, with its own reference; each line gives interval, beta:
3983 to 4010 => 4005.72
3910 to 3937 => 3934.42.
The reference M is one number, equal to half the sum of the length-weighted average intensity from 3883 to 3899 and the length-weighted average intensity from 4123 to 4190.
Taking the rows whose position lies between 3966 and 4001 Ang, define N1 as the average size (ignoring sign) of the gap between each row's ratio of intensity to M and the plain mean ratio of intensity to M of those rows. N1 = 0.29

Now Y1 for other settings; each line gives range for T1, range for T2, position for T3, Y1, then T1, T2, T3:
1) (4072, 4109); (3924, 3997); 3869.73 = 2.57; 5.38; 4.51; 2.09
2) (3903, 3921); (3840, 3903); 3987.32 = 0.88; 3.31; 2.95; 3.75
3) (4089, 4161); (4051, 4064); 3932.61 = 6.22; 5.26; 4.37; 0.846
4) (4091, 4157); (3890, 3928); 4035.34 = 1.29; 5.02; 3.31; 3.89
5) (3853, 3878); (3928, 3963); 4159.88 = 0.70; 2.85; 3.32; 4.75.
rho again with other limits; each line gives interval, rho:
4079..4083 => 19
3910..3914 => 13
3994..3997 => 12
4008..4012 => 18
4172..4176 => 16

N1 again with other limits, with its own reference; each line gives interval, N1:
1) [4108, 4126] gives 0.06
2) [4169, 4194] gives 0.06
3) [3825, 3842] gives 0.05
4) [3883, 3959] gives 0.18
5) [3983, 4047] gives 0.13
